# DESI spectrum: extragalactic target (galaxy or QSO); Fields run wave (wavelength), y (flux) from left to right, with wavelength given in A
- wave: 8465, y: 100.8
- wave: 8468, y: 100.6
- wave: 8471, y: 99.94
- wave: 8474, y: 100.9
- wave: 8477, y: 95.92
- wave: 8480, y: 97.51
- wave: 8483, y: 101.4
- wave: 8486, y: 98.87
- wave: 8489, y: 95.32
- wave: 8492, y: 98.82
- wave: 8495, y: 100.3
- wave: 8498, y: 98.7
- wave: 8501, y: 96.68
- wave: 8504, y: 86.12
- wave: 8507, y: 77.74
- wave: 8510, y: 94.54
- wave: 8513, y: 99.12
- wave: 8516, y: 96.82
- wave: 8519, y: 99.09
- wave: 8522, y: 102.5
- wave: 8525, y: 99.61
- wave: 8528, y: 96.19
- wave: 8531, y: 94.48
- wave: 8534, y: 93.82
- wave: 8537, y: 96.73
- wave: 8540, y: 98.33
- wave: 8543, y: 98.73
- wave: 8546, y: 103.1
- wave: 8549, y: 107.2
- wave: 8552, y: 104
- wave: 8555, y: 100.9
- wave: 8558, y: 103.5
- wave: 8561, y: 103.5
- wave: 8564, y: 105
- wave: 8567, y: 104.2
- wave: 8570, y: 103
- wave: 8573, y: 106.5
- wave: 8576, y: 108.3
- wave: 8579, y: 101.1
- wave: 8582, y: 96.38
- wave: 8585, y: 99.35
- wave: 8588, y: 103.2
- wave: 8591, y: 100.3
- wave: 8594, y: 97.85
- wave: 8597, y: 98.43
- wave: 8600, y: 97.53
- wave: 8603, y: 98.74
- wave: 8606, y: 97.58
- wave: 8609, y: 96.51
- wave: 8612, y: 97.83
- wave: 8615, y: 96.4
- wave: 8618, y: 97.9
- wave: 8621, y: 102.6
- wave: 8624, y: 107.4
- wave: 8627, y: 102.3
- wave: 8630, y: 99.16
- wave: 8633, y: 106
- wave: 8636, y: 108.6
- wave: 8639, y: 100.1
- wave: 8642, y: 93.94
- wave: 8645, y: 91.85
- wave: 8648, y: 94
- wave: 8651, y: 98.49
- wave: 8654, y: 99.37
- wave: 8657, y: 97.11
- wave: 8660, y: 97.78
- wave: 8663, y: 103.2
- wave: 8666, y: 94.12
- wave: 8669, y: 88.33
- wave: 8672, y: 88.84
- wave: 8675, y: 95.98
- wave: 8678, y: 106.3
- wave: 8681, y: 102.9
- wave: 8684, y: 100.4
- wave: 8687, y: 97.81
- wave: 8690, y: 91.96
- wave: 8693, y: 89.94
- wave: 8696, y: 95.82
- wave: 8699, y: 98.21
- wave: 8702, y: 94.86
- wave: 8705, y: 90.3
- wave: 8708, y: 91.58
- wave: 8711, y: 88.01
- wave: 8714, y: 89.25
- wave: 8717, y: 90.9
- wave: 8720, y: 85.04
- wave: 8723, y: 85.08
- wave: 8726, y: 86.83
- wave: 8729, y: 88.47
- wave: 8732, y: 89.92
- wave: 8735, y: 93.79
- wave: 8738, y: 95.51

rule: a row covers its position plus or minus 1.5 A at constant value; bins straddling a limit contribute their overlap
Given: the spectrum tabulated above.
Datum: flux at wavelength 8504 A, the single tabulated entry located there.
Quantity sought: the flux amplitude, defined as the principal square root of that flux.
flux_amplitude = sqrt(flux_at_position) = 9.3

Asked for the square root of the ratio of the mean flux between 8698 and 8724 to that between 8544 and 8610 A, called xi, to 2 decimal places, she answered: 0.94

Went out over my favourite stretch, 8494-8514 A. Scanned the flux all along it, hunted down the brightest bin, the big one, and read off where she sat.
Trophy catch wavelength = 8495 A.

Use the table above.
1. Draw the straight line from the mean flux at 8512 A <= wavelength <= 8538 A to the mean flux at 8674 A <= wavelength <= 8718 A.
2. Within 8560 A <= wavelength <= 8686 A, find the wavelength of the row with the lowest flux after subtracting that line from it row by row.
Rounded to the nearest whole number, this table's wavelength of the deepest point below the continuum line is 8669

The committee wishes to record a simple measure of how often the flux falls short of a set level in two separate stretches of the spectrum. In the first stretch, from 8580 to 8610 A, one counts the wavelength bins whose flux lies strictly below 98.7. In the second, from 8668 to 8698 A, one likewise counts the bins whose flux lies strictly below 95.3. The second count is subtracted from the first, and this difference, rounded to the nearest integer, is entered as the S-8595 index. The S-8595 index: 2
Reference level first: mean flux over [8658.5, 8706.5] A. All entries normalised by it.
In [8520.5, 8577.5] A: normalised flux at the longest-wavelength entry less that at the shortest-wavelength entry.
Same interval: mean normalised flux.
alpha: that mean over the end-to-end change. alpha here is 18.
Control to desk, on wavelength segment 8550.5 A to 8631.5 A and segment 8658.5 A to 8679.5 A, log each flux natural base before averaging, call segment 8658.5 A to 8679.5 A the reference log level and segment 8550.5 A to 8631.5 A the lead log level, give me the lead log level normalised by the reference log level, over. 1.01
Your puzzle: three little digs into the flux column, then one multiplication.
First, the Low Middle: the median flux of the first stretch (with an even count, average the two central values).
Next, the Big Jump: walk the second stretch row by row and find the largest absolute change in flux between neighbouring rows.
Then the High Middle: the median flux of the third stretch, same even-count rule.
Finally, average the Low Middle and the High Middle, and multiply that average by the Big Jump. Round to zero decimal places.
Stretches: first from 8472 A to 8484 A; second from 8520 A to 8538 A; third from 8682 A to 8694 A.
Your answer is 332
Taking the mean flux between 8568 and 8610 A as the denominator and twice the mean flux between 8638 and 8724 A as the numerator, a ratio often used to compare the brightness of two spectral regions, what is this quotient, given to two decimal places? 1.88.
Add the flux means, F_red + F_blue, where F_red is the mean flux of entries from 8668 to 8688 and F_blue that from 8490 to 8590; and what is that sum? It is 197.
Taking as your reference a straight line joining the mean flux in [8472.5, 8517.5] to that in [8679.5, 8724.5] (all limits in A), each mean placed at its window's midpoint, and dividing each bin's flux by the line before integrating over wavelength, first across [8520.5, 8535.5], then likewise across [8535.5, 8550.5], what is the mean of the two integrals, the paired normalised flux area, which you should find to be 15.6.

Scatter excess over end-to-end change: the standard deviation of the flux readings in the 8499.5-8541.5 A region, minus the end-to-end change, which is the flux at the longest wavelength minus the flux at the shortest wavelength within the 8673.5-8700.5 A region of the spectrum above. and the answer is 4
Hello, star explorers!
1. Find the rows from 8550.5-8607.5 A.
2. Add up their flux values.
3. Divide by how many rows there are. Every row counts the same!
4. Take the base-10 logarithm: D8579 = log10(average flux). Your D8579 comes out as 2.01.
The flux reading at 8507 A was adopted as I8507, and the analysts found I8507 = 77.74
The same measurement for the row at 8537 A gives 96.73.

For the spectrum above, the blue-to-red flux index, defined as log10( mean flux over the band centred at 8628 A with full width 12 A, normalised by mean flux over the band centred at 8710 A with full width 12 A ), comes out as 0.06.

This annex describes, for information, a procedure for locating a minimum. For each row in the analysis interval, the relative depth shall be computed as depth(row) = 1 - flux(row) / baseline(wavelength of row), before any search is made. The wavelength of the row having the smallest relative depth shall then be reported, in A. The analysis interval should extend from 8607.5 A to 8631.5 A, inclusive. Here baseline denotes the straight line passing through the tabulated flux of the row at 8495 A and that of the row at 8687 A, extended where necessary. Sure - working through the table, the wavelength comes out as 8624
